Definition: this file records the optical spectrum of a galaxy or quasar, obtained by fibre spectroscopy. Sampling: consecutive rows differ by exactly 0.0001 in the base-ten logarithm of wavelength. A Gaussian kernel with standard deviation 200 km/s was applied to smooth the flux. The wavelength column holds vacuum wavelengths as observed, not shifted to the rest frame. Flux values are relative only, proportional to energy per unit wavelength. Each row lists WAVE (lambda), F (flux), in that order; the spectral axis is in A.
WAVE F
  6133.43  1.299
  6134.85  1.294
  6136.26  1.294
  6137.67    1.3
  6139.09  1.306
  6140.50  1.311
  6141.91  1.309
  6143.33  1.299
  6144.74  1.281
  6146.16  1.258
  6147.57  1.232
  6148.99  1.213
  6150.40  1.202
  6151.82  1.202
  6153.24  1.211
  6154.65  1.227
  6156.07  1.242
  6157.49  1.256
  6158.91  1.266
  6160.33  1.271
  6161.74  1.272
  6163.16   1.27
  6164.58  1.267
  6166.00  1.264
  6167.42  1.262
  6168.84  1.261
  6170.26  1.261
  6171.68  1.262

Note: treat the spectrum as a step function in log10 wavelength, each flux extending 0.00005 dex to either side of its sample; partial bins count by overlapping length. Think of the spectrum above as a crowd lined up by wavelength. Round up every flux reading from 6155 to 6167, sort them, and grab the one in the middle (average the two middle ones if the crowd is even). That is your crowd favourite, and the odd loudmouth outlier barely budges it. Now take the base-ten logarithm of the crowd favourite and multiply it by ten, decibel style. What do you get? 1.03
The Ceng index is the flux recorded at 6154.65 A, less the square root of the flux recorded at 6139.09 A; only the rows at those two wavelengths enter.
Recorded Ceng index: 0.084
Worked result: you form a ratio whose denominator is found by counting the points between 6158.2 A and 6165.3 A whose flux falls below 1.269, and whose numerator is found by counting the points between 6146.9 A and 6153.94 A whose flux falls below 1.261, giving 2.50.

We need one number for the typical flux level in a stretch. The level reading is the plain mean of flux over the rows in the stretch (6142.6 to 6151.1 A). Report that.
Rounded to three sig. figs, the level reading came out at 1.25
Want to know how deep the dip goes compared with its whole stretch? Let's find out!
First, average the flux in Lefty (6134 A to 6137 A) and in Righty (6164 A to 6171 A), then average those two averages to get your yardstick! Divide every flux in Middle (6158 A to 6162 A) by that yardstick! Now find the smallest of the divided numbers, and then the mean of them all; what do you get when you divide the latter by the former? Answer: 1.003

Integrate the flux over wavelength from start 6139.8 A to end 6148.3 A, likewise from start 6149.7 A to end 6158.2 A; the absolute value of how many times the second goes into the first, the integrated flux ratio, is 1.05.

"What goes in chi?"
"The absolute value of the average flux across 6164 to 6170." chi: 1.26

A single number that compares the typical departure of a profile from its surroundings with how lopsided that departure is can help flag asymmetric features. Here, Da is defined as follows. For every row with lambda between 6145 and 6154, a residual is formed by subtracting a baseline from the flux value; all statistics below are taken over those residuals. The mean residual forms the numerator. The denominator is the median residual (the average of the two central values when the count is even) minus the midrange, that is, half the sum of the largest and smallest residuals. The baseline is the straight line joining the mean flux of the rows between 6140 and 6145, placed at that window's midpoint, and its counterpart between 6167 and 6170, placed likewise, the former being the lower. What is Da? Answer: 5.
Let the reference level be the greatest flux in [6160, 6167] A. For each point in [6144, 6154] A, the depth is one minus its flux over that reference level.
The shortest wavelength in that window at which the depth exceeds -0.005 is 6146.16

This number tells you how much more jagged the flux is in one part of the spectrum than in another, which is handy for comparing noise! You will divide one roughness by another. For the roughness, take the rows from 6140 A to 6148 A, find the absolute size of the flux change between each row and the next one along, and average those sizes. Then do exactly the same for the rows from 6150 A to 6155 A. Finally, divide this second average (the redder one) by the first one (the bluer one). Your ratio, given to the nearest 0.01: 0.53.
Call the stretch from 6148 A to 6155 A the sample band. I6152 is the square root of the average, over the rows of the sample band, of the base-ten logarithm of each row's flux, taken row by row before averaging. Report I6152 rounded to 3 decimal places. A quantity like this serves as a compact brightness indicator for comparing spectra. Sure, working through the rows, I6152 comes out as 0.288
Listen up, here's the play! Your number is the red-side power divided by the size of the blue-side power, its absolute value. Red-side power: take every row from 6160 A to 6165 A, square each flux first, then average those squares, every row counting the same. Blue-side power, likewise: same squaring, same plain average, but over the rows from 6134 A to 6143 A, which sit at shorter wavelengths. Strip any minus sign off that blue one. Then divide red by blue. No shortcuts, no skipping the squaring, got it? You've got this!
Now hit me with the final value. 0.95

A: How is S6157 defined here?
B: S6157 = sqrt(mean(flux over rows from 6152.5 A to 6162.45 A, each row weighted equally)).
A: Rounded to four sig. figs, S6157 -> 1.118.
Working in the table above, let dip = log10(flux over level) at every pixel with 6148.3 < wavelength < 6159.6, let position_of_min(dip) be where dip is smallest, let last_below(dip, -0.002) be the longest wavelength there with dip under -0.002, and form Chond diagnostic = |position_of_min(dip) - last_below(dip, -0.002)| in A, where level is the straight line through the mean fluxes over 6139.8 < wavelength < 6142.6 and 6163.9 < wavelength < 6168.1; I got 8.5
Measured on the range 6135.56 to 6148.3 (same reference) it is 0.0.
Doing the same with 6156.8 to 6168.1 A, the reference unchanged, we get 1.4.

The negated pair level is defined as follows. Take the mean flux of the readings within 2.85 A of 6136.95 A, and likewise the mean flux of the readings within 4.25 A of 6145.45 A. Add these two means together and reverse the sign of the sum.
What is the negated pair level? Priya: -2.56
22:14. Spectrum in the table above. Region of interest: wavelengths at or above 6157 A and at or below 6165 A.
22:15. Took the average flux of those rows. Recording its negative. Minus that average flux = -1.27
